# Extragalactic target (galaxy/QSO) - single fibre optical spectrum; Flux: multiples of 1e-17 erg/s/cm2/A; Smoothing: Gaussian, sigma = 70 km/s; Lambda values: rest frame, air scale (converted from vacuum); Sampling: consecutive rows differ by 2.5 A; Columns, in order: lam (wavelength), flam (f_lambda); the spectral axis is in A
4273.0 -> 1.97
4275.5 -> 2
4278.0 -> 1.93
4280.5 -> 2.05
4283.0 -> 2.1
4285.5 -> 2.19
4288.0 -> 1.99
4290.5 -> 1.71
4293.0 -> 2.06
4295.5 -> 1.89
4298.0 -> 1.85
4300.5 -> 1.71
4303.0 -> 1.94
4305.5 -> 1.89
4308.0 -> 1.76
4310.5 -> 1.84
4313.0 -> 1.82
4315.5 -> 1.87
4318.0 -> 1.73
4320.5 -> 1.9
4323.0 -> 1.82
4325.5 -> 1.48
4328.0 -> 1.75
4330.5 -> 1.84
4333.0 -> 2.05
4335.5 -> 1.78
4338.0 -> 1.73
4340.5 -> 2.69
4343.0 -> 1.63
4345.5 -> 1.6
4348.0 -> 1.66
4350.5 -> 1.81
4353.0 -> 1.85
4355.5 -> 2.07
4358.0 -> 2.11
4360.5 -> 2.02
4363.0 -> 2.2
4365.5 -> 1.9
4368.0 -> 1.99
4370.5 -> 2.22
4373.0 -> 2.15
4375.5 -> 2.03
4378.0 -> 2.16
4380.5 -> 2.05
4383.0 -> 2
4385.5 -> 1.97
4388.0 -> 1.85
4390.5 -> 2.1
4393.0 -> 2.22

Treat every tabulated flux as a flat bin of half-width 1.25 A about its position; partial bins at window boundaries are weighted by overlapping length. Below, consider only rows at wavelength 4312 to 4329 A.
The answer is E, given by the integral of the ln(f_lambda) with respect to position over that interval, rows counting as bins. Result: 9.6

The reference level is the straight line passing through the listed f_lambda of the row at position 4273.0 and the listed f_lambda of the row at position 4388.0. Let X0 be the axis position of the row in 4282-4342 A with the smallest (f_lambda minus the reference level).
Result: 4325.5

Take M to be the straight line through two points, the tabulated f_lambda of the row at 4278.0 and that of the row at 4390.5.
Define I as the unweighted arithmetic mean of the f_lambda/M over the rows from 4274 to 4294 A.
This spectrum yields 1.033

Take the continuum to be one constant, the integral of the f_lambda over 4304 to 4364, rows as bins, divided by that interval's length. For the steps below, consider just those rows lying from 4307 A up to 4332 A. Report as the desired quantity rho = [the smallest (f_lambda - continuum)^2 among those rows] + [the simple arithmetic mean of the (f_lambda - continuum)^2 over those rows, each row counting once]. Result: 0.021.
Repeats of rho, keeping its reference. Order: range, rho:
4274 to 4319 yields 0.020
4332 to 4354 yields 0.102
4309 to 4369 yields 0.056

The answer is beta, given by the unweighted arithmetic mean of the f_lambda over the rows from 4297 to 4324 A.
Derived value 1.83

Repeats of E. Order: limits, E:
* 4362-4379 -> 12.5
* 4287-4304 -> 10.7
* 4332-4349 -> 10.4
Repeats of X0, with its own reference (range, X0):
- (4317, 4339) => 4325.5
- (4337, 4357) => 4345.5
